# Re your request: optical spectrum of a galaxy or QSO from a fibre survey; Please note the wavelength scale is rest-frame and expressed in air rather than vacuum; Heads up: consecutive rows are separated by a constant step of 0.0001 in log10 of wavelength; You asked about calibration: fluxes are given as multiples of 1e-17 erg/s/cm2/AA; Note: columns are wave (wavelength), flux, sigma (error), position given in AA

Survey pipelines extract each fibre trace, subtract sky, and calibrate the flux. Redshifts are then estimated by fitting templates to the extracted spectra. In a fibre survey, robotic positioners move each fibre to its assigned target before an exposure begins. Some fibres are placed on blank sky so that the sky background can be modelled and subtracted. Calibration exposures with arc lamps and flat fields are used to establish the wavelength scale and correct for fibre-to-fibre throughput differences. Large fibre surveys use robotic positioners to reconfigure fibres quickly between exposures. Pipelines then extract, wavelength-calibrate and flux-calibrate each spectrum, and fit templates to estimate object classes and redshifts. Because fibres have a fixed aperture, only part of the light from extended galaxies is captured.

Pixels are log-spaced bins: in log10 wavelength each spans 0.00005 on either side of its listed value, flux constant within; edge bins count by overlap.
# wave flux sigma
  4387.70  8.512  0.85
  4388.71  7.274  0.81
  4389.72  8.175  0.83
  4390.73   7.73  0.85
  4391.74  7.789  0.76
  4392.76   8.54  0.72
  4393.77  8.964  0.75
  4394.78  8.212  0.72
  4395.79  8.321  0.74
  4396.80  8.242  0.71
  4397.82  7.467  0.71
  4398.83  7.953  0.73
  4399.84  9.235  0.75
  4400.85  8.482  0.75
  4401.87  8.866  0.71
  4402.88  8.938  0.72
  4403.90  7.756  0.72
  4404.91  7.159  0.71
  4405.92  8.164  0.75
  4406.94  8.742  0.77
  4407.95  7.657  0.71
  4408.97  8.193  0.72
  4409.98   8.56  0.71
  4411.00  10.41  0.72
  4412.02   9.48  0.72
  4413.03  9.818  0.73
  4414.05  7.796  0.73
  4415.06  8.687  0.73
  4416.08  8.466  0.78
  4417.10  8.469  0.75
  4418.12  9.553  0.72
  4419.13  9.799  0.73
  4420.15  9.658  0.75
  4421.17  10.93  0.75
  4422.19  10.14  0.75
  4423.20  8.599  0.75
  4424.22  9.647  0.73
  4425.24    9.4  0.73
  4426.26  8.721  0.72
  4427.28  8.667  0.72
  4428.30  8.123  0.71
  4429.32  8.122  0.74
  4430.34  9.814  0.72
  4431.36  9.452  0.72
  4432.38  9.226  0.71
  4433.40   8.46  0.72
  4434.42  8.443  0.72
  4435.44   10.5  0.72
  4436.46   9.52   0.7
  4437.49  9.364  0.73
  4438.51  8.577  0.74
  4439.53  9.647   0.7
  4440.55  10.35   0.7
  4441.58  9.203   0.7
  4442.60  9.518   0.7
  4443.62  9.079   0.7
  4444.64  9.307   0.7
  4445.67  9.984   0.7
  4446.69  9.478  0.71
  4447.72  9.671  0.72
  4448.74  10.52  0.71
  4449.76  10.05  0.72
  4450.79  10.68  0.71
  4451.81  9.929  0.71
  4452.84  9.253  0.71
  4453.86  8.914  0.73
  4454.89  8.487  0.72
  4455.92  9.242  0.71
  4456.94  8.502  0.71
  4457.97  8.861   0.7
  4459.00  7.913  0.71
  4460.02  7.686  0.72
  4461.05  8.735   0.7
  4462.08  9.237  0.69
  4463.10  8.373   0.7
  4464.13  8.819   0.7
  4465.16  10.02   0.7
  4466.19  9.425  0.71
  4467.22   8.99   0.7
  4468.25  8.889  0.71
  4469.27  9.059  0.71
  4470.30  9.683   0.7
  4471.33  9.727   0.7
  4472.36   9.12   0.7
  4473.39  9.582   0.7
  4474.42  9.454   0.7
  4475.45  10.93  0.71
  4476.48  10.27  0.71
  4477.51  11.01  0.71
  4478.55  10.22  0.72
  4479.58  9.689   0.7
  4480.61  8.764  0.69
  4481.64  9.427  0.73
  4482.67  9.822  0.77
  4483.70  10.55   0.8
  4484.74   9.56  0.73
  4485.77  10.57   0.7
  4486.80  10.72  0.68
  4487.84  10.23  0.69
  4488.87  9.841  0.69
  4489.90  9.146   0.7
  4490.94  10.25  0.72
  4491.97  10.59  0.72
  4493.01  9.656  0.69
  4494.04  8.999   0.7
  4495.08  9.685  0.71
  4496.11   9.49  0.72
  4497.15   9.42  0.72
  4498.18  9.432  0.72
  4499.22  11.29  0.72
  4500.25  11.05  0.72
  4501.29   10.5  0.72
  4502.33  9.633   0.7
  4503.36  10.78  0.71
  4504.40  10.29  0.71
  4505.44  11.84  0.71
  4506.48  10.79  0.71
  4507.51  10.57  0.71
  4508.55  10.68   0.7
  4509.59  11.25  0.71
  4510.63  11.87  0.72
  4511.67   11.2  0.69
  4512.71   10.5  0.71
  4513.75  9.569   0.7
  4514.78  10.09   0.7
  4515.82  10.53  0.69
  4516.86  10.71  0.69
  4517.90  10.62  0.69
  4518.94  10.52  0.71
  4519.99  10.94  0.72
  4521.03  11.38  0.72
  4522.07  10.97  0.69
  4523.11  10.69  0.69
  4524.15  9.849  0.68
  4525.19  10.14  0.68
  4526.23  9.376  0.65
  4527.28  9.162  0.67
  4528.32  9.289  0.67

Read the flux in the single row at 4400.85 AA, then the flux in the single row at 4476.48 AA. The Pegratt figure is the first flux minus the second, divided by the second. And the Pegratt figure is -0.17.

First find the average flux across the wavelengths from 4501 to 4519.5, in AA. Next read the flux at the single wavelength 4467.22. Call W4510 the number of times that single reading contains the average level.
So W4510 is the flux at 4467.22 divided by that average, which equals 0.843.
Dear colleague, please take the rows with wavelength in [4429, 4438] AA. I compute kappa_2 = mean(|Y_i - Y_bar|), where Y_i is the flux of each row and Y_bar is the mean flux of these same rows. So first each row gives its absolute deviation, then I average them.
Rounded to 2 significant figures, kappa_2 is 0.58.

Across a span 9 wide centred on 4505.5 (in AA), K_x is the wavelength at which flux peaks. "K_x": 4505.44 AA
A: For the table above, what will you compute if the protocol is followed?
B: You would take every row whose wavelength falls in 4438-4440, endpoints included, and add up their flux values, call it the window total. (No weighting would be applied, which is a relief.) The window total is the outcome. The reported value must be 18.2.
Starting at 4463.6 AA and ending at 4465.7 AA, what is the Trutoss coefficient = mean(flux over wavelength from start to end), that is 9.4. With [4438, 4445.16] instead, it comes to 9.4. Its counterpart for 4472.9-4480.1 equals 10.2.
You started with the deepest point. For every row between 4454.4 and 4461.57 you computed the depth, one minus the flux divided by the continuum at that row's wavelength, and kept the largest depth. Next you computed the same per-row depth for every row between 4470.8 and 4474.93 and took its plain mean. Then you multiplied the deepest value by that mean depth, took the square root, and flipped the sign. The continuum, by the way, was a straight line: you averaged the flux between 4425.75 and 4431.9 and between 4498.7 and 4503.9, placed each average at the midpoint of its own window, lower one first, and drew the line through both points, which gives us -0.10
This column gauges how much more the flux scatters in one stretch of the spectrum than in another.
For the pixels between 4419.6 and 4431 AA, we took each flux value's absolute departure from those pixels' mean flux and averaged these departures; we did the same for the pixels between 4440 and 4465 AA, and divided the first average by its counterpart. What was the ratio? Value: 1.25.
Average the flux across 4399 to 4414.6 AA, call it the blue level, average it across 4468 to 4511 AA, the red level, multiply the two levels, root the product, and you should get 9.3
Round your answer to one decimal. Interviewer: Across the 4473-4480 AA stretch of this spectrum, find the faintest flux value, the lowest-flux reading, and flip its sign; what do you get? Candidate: -9.5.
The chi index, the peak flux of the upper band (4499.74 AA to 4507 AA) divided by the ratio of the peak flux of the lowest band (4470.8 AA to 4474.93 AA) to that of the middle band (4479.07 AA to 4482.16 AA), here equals 11.8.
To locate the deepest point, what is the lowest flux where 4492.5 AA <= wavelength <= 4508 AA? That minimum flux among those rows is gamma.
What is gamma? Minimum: 8.999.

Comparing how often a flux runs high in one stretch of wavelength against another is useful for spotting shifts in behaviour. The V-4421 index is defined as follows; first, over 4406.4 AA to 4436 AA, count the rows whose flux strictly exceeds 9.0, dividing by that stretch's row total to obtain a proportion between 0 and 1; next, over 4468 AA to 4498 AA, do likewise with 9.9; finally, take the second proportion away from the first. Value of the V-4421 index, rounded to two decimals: 0.14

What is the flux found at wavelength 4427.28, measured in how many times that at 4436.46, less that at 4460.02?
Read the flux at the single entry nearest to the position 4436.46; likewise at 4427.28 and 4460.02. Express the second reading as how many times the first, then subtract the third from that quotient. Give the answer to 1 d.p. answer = -6.8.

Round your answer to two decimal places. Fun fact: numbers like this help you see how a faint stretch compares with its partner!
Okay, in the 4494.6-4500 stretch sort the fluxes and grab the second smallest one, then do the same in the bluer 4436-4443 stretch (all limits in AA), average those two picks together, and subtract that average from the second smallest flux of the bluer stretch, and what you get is -0.11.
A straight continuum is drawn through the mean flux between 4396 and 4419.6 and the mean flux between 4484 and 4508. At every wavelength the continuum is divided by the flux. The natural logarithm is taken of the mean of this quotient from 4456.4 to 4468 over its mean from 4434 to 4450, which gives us 0.13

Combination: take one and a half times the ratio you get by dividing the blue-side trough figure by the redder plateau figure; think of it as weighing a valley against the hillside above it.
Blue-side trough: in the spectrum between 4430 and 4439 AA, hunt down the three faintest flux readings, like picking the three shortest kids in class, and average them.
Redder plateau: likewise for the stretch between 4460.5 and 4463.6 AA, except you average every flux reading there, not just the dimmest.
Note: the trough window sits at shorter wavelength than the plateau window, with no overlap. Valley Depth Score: 1.45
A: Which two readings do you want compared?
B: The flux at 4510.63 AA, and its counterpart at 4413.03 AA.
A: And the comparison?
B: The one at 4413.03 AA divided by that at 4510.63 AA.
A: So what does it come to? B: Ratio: 0.83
